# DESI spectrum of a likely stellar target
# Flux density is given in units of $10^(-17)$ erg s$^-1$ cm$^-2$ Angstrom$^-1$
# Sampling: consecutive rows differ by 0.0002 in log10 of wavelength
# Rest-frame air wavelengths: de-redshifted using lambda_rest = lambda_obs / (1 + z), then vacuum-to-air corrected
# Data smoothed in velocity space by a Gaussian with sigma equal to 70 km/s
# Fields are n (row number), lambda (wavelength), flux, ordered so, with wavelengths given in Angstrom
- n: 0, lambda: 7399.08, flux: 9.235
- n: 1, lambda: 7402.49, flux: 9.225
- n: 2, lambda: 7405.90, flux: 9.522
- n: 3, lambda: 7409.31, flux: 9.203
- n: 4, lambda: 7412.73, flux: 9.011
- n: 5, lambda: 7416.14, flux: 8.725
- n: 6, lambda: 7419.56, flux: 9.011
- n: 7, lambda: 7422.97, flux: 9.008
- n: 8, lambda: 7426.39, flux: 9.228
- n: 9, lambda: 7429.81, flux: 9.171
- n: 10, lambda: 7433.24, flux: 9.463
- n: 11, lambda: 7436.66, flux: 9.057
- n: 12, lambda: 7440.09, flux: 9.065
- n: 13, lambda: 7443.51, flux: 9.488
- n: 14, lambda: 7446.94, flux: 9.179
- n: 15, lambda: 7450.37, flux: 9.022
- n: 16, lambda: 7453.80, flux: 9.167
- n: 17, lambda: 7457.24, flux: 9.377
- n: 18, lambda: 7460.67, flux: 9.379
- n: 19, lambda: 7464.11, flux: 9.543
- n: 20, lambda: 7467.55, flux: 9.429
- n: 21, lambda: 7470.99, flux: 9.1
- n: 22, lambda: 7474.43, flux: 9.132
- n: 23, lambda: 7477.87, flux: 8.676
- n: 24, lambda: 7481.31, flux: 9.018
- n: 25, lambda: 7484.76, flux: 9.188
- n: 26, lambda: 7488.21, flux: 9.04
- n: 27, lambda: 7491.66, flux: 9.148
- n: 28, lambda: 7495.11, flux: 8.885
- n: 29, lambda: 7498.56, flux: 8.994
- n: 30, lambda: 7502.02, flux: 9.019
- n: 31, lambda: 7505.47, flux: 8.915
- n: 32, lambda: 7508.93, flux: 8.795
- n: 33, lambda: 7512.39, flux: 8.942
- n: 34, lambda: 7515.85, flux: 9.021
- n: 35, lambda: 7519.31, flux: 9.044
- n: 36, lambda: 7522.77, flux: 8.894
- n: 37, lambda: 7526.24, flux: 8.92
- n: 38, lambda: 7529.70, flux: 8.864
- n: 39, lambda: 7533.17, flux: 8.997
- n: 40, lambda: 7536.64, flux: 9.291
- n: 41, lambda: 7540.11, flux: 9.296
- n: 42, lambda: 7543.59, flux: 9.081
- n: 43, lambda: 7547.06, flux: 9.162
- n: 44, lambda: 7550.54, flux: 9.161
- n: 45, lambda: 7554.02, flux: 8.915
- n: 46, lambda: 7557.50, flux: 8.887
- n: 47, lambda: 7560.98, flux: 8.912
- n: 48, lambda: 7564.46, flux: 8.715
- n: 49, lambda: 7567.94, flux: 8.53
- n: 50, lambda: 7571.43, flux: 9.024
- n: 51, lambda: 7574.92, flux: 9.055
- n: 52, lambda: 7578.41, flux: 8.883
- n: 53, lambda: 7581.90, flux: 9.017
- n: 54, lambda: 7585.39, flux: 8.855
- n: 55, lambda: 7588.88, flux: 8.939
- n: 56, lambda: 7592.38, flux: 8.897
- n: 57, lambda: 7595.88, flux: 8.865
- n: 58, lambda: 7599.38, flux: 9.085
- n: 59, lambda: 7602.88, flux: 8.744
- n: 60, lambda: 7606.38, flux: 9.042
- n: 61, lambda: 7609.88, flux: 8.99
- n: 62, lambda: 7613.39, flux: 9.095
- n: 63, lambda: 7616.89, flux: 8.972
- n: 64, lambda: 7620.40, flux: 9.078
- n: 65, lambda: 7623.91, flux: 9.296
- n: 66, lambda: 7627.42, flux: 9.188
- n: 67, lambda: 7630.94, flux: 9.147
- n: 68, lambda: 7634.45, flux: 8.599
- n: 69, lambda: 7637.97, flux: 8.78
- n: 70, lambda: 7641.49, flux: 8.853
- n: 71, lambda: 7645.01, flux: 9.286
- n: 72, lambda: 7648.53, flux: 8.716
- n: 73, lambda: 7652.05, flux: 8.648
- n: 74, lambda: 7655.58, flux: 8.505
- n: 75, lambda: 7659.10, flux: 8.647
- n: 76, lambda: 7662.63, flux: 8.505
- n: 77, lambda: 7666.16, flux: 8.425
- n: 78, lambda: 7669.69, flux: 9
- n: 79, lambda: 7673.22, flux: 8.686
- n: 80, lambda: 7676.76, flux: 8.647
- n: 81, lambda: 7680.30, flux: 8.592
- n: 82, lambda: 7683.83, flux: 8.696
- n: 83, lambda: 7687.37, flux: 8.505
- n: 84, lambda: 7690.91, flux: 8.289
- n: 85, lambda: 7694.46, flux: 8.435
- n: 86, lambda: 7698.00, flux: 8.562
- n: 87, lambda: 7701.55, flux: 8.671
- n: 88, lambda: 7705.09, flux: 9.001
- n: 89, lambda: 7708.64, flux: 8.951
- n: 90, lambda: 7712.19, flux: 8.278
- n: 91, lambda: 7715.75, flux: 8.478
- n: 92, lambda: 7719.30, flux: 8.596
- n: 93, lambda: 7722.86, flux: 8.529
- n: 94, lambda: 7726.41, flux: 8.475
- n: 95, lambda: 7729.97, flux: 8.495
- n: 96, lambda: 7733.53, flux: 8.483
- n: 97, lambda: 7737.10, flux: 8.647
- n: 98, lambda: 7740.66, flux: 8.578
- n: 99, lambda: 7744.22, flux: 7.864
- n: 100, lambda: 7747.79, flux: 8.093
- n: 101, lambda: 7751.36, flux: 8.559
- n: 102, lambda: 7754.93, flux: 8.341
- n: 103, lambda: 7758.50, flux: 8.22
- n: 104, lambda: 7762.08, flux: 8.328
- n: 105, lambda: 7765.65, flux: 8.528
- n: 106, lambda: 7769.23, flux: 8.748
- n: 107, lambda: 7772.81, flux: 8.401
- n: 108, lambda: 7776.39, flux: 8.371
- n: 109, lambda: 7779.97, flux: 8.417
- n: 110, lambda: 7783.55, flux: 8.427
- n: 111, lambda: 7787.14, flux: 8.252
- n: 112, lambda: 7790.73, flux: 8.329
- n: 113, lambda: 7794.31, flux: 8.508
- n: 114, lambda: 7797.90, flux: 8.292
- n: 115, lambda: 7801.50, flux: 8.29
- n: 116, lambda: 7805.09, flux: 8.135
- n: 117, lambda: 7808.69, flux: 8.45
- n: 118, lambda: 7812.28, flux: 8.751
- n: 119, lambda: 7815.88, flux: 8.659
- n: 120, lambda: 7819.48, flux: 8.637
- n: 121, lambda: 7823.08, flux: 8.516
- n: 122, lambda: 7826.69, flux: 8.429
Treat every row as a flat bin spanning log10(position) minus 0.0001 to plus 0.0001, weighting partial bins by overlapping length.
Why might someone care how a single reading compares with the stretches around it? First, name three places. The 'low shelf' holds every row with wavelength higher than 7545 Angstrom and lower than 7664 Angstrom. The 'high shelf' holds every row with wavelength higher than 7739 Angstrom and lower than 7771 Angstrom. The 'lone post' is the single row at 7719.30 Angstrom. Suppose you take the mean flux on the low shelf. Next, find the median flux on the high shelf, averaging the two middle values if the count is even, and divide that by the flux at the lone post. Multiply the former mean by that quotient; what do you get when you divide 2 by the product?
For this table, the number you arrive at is 0.231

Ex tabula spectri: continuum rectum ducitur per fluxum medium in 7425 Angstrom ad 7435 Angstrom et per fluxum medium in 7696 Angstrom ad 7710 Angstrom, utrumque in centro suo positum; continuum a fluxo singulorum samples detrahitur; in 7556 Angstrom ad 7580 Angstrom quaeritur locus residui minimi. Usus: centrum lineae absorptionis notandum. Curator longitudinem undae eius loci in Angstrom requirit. 7567.94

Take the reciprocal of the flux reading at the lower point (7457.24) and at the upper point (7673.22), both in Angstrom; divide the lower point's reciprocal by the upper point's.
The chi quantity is 0.93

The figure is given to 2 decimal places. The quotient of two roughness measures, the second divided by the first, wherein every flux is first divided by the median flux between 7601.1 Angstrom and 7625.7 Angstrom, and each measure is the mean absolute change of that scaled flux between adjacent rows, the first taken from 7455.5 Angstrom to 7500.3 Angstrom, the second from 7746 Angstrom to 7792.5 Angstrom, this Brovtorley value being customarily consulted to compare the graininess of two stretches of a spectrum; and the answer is 0.90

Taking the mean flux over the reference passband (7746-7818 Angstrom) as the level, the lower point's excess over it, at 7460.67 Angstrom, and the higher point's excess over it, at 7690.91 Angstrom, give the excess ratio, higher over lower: -0.12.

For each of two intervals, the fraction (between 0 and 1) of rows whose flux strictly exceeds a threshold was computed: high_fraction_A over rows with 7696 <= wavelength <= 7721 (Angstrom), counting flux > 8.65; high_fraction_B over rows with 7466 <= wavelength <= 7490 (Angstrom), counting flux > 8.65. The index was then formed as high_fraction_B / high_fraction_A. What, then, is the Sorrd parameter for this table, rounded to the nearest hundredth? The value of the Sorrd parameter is 2.33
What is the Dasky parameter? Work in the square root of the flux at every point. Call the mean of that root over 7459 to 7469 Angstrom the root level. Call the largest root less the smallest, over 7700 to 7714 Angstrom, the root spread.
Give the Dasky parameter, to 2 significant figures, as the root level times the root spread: 0.38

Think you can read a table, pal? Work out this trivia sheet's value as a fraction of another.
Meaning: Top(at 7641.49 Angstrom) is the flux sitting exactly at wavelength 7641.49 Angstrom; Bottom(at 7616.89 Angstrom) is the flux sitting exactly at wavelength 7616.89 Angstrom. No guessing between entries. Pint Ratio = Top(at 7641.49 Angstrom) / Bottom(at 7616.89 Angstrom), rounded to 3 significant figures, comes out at 0.987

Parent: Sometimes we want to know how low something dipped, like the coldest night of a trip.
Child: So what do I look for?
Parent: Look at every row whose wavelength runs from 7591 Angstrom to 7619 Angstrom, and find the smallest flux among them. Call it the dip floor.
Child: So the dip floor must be 8.744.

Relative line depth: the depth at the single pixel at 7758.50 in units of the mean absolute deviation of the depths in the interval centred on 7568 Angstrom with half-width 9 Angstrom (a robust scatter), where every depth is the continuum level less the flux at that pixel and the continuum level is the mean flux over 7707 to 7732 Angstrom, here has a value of 1.8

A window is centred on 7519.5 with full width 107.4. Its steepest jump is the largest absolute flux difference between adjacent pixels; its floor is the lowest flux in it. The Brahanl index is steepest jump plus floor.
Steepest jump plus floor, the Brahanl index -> 9.02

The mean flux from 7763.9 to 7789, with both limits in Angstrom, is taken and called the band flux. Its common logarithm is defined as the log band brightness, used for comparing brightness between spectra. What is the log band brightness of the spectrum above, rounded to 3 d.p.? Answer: 0.927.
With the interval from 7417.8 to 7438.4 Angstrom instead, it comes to 0.962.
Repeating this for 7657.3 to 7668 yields 0.931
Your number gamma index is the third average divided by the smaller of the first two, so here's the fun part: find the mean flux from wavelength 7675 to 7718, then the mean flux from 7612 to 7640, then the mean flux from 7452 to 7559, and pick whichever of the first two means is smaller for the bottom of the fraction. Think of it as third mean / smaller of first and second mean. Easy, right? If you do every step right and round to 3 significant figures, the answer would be 1.06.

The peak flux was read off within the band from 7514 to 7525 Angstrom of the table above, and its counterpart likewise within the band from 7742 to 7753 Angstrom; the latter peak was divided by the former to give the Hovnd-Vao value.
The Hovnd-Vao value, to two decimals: 0.95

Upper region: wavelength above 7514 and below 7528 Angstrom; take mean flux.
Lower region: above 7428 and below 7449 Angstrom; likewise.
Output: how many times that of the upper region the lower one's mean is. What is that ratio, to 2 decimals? 1.03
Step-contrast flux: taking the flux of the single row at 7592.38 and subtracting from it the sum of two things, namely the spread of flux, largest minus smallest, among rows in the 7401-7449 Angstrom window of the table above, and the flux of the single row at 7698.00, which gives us -0.46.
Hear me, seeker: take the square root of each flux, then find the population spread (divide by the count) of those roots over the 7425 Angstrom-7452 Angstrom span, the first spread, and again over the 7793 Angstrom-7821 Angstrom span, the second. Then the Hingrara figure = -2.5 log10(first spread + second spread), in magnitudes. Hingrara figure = 3.02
